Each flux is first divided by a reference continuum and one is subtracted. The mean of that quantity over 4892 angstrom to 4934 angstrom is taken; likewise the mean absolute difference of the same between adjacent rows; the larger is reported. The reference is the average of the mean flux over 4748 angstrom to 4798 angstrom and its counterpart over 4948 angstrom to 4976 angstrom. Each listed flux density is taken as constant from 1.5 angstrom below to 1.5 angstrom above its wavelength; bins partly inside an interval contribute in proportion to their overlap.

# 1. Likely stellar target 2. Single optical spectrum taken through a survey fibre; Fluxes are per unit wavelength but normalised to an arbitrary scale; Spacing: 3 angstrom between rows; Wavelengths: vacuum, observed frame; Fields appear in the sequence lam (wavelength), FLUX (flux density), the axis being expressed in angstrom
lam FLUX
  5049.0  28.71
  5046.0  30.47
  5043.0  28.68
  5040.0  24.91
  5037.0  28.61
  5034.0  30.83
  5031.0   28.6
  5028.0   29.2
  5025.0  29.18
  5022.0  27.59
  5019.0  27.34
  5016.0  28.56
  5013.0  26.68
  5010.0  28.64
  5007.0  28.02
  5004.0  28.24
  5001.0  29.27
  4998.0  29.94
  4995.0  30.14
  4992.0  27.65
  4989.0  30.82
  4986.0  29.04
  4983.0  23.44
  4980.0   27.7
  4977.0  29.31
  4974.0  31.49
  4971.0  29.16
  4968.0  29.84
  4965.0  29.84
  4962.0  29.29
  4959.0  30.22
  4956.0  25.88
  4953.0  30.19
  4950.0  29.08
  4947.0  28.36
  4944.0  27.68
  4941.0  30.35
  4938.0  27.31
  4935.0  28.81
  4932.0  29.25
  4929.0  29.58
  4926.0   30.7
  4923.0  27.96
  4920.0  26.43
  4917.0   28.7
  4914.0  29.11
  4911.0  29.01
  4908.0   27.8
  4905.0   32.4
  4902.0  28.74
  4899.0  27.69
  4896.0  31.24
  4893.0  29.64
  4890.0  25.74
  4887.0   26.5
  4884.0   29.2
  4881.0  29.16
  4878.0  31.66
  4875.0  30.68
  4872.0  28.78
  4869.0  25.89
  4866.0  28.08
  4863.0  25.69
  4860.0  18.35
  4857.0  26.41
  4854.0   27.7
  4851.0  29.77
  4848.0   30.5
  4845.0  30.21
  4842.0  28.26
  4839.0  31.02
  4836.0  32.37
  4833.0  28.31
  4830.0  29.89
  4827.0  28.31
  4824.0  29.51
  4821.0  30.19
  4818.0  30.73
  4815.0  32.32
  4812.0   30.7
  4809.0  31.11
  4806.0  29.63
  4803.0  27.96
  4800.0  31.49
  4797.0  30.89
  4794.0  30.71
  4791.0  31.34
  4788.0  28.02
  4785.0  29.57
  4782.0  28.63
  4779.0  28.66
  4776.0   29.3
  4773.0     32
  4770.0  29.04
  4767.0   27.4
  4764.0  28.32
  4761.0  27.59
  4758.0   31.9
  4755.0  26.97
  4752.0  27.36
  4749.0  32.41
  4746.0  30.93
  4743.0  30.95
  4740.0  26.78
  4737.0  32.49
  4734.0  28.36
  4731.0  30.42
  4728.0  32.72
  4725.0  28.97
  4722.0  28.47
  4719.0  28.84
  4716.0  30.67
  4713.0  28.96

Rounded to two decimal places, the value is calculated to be 0.06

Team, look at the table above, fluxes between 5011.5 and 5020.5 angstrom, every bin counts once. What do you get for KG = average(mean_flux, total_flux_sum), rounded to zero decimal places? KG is 55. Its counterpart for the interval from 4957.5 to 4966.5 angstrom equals 60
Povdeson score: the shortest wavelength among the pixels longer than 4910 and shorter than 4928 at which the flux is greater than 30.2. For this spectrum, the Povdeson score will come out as 4926.0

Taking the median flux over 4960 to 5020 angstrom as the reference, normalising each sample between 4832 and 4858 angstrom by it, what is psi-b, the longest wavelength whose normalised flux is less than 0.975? 4857.0 angstrom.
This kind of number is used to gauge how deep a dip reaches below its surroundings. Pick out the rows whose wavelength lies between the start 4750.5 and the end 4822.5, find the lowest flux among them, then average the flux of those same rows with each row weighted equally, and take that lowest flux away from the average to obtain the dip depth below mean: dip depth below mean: 2.7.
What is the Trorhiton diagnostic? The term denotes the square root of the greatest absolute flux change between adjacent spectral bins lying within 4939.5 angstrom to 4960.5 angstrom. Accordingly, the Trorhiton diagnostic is 2.08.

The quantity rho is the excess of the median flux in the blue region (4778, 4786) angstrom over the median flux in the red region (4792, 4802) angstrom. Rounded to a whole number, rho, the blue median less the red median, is -2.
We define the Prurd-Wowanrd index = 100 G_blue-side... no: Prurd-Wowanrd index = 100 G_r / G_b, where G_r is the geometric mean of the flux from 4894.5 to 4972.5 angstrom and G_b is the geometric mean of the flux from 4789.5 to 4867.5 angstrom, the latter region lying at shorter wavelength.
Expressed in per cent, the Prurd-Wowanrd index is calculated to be 99.5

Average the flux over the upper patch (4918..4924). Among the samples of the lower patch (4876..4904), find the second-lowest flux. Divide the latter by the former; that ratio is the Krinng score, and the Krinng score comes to 0.97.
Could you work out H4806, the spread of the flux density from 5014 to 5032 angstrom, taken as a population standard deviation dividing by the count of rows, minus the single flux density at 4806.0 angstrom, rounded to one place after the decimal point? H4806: -28.9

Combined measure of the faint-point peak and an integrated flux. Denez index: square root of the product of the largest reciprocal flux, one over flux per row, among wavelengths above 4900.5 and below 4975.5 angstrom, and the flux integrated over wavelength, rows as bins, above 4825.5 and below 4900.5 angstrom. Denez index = 9.08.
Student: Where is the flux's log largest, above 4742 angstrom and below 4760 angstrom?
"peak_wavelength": 4749.0 angstrom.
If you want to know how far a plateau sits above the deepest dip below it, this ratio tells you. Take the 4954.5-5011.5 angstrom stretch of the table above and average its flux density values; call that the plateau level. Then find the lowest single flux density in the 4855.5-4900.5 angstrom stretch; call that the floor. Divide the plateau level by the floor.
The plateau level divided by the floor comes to 1.57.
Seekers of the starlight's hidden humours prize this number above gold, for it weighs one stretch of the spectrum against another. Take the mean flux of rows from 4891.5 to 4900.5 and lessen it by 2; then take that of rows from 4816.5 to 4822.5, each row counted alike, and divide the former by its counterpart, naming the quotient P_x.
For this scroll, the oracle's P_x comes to 0.90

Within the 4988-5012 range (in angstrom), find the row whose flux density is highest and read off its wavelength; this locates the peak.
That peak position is 4989.0 angstrom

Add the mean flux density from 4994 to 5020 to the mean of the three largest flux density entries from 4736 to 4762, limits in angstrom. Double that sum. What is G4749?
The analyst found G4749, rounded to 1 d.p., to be 121.6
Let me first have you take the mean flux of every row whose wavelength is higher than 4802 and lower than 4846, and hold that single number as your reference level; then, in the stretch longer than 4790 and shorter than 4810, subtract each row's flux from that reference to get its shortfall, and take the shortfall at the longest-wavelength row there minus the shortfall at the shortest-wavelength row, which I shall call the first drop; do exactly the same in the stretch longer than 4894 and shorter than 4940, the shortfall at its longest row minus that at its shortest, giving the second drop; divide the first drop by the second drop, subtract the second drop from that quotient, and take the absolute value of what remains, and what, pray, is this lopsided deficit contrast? 3.9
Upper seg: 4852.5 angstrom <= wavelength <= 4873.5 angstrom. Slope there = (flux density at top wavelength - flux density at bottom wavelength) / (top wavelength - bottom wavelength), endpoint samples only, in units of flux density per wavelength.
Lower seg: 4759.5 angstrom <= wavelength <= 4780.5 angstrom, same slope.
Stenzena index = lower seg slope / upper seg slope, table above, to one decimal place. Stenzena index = 1.0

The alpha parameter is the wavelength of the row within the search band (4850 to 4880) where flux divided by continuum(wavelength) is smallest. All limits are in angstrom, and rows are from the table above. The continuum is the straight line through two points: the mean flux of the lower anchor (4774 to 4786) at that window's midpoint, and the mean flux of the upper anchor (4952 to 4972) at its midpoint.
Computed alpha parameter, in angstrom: 4860.0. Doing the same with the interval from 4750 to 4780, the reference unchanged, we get 4755.0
